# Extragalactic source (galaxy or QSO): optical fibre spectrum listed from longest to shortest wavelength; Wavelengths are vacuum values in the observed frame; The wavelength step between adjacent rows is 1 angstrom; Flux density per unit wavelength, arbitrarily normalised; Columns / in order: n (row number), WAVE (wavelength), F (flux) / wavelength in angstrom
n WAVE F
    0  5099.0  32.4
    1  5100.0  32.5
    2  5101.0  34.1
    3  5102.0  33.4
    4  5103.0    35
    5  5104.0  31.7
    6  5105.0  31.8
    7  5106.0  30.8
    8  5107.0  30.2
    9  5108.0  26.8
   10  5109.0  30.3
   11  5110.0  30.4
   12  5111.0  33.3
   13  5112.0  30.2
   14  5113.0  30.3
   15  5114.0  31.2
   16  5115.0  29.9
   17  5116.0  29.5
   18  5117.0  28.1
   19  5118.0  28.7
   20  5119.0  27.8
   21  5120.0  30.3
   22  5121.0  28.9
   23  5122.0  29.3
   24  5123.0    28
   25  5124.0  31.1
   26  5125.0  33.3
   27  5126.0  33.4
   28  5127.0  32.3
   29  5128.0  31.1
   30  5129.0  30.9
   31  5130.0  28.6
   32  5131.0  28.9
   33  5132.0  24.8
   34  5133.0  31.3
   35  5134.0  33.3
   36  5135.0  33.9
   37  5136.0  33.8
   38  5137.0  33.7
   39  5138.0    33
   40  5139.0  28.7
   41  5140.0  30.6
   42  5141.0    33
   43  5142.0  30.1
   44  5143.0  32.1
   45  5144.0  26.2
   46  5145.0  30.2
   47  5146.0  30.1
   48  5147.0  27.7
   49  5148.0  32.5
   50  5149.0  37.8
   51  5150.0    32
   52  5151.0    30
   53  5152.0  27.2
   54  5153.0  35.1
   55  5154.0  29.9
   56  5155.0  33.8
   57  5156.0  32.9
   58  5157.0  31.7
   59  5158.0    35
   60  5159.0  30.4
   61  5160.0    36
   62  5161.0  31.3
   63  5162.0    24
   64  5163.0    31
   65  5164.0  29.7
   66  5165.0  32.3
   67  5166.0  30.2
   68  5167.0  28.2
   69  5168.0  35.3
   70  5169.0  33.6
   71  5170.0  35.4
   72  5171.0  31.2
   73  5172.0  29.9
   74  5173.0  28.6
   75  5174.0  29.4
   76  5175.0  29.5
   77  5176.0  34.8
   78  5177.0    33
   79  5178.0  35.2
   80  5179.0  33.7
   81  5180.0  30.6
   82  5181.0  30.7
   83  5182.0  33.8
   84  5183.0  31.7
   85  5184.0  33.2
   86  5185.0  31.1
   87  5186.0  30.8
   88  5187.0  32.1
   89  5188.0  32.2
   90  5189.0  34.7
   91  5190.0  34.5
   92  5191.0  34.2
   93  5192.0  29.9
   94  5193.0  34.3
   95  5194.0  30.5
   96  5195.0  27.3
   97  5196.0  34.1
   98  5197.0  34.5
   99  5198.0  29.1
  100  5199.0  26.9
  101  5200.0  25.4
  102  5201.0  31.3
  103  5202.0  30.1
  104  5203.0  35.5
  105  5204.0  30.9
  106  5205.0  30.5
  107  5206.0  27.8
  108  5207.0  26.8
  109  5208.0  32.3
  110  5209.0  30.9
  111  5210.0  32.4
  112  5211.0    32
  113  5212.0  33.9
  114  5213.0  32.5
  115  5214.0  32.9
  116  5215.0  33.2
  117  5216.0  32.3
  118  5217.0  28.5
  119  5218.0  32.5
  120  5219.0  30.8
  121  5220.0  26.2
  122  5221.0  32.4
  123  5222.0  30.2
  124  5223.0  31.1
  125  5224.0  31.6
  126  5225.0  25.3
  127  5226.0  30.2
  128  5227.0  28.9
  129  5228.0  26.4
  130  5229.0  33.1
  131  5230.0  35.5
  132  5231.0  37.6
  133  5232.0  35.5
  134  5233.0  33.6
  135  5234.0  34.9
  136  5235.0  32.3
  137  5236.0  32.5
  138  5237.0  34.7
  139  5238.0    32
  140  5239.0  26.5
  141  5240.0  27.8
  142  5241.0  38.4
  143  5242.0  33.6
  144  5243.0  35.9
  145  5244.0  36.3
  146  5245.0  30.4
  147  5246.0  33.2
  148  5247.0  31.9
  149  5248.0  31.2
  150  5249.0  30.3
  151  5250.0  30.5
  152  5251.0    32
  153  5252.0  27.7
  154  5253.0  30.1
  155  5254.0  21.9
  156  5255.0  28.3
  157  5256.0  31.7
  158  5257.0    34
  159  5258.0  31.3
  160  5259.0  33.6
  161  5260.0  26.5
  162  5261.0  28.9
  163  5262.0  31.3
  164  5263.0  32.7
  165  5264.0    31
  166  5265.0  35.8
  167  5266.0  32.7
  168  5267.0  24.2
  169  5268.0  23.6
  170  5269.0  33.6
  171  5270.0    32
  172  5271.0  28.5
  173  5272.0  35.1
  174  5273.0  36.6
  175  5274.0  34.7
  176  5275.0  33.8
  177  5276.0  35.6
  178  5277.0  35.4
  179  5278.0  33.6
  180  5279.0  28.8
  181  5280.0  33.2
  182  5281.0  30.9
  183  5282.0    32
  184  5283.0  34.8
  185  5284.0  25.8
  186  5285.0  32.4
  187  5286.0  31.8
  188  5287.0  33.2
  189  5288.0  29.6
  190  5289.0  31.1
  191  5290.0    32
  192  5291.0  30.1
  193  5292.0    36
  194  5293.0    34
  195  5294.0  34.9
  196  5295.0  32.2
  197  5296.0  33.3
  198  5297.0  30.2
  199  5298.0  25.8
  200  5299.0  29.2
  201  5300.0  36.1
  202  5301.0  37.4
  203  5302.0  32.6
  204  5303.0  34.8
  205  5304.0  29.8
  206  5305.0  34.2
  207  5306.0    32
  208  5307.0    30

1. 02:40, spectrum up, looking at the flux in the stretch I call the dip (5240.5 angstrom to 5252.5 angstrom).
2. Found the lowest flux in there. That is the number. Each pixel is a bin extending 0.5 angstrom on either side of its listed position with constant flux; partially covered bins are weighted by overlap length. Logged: 27.7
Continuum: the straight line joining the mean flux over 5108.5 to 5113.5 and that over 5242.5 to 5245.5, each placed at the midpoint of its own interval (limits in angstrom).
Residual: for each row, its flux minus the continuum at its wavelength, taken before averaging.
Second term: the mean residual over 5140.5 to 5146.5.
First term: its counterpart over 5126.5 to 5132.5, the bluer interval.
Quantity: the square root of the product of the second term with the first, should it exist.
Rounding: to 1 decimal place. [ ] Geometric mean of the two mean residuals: 1.7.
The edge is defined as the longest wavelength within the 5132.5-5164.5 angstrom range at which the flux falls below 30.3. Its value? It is 5164.0 angstrom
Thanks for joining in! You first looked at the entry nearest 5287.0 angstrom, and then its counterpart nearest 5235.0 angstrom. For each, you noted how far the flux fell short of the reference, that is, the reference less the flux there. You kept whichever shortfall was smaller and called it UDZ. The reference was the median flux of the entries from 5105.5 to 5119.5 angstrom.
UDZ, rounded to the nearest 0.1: -3.0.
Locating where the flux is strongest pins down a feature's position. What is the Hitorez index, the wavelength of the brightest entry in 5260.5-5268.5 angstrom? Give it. 5265.0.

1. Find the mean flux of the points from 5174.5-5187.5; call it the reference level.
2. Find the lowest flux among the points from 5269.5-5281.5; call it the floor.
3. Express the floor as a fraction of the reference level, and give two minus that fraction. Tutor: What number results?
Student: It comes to 1.12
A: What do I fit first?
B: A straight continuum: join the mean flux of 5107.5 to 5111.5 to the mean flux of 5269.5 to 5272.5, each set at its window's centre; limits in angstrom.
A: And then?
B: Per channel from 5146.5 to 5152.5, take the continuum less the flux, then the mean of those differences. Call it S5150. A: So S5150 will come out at -0.6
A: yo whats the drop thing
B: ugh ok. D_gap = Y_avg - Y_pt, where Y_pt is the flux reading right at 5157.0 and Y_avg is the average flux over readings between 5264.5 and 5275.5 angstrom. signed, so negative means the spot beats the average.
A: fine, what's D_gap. 0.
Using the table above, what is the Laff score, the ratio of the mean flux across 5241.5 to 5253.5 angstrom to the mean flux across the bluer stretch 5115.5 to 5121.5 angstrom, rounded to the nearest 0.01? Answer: 1.11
